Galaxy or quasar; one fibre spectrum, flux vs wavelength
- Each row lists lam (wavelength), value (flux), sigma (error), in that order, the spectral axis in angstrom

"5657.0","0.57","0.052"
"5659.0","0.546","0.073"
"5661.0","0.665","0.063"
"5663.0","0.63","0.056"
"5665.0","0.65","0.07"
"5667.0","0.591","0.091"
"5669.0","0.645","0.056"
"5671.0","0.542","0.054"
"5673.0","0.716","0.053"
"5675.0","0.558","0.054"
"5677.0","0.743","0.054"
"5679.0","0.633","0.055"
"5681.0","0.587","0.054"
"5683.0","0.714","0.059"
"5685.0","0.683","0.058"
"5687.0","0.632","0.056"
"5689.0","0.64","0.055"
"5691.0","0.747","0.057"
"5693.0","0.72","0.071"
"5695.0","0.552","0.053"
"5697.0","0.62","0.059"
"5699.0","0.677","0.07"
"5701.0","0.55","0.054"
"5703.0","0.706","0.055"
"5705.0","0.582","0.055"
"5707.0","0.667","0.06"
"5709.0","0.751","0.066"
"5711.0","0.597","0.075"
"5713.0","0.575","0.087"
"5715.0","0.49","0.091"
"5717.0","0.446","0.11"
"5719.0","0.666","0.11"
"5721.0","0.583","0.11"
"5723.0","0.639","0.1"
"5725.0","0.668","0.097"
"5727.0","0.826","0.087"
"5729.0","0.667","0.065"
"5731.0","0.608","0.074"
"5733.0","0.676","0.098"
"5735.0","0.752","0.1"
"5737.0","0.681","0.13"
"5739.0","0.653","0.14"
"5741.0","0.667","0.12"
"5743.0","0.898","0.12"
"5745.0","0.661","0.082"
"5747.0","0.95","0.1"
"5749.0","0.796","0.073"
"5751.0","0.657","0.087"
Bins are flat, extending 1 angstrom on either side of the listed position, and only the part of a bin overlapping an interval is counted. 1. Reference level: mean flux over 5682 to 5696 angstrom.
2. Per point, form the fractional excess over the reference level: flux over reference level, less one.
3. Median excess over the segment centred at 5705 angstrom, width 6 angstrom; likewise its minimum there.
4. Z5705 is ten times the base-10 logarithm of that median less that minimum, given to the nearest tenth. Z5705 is -9.0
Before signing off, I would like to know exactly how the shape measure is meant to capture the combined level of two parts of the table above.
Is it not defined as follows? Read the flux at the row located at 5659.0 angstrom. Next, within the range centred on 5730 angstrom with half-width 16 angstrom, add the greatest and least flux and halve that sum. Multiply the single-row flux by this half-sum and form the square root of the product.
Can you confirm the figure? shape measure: 0.606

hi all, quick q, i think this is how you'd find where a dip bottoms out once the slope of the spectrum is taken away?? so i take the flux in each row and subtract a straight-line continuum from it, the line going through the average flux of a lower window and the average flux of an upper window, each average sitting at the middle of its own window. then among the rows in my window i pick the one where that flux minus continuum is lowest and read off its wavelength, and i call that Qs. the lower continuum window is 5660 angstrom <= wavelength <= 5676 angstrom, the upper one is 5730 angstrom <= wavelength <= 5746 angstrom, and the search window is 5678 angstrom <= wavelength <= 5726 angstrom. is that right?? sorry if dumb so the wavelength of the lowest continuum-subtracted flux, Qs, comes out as 5717.0 angstrom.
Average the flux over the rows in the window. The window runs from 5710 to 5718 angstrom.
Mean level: 0.53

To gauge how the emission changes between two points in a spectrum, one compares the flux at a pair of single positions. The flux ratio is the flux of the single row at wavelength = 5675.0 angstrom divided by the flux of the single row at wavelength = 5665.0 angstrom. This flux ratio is 0.86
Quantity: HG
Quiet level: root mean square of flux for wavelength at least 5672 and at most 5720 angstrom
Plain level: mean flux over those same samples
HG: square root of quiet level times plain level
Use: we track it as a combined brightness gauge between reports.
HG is 0.64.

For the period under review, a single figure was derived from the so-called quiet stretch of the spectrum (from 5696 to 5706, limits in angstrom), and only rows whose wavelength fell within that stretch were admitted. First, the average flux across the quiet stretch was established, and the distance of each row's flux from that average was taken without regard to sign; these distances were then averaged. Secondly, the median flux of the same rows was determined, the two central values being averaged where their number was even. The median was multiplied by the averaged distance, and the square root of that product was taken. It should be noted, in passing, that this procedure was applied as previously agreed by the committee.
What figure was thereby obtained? 0.179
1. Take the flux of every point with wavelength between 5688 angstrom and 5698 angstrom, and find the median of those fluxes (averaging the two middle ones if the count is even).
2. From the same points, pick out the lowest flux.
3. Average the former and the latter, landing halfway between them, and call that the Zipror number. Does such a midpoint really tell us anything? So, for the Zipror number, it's 0.596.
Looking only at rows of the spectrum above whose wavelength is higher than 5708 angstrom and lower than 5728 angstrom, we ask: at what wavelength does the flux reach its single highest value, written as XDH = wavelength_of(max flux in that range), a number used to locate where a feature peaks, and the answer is 5727.0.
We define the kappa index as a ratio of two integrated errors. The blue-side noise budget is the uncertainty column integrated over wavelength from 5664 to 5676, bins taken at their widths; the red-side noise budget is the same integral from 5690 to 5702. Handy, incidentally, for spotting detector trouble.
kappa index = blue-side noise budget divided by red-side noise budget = 1.0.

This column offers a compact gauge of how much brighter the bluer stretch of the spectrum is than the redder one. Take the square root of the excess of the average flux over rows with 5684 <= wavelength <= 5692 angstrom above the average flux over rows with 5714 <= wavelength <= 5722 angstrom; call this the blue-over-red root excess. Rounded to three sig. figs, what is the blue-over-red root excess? 0.360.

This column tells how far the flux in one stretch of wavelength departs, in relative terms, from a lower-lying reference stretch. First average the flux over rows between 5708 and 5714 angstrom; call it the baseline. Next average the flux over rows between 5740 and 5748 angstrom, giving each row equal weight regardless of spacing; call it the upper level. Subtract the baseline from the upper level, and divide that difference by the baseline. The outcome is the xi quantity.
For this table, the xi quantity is 0.239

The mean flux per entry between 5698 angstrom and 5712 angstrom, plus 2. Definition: 2.65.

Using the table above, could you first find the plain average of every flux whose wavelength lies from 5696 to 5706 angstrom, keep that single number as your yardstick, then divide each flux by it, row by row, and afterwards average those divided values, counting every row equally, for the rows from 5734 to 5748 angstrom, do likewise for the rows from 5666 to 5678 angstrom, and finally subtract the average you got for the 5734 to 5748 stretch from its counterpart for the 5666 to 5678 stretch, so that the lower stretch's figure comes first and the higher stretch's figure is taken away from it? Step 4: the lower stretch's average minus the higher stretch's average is -0.19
